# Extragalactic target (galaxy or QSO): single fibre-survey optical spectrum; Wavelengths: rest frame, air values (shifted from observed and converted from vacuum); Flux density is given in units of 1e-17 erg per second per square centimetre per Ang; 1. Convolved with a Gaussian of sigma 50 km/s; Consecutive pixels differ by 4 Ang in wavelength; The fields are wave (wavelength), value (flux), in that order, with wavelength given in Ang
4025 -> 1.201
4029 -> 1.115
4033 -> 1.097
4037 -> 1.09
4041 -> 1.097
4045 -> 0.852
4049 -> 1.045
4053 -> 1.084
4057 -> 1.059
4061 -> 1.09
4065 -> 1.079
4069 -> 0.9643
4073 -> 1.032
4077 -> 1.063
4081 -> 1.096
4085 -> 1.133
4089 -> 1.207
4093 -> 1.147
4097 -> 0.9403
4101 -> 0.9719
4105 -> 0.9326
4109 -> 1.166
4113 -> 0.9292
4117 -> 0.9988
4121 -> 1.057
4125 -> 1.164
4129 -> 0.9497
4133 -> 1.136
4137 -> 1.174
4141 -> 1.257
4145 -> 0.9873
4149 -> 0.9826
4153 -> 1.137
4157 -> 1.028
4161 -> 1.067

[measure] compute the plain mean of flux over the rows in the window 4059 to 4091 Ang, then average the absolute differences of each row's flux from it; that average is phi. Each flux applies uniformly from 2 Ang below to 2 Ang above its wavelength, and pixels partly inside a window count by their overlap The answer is 0.05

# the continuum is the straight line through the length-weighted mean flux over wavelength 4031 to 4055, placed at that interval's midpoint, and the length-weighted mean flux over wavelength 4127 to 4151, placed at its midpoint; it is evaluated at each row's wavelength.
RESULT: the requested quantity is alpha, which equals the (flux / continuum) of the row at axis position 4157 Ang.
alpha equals 0.94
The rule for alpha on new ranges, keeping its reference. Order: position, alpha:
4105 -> 0.87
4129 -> 0.88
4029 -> 1.07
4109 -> 1.09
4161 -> 0.98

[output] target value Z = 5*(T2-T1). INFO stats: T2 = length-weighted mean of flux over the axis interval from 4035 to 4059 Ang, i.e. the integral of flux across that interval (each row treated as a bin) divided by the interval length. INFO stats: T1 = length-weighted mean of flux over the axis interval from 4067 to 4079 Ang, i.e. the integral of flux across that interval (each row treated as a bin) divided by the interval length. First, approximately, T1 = 1.02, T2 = 1.04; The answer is 0.09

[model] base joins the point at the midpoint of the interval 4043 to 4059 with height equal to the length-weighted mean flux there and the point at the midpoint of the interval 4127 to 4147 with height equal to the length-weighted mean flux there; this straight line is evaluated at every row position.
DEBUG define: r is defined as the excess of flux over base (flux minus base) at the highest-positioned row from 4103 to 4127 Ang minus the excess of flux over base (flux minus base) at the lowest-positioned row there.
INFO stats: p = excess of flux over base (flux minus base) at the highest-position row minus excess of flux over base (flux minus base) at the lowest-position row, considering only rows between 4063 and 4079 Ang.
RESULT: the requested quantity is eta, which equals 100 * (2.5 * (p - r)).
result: -60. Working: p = -0.03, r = 0.21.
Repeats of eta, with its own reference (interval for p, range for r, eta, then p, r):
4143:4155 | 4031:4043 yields 37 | 0.14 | -0.01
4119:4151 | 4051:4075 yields -8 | -0.10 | -0.07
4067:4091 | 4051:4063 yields 56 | 0.22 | 0.00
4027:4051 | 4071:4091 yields -62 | -0.09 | 0.16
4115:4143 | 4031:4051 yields 75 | 0.23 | -0.07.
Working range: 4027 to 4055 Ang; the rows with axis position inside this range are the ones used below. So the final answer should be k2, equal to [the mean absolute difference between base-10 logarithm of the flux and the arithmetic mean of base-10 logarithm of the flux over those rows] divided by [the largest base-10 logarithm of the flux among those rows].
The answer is 0.56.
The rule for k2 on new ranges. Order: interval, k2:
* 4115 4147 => 0.37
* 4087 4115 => 0.57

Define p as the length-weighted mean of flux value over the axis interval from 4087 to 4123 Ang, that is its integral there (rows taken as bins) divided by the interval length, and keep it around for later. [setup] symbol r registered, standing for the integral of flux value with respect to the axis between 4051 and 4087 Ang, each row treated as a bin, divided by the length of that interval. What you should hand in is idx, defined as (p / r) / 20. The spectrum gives 0.0487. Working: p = 1.04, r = 1.067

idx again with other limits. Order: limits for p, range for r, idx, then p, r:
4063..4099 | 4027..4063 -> 0.0507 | 1.07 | 1.059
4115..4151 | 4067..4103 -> 0.0508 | 1.08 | 1.062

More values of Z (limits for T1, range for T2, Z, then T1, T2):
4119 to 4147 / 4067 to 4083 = -0.32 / 1.10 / 1.04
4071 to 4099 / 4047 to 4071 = -0.17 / 1.09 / 1.05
